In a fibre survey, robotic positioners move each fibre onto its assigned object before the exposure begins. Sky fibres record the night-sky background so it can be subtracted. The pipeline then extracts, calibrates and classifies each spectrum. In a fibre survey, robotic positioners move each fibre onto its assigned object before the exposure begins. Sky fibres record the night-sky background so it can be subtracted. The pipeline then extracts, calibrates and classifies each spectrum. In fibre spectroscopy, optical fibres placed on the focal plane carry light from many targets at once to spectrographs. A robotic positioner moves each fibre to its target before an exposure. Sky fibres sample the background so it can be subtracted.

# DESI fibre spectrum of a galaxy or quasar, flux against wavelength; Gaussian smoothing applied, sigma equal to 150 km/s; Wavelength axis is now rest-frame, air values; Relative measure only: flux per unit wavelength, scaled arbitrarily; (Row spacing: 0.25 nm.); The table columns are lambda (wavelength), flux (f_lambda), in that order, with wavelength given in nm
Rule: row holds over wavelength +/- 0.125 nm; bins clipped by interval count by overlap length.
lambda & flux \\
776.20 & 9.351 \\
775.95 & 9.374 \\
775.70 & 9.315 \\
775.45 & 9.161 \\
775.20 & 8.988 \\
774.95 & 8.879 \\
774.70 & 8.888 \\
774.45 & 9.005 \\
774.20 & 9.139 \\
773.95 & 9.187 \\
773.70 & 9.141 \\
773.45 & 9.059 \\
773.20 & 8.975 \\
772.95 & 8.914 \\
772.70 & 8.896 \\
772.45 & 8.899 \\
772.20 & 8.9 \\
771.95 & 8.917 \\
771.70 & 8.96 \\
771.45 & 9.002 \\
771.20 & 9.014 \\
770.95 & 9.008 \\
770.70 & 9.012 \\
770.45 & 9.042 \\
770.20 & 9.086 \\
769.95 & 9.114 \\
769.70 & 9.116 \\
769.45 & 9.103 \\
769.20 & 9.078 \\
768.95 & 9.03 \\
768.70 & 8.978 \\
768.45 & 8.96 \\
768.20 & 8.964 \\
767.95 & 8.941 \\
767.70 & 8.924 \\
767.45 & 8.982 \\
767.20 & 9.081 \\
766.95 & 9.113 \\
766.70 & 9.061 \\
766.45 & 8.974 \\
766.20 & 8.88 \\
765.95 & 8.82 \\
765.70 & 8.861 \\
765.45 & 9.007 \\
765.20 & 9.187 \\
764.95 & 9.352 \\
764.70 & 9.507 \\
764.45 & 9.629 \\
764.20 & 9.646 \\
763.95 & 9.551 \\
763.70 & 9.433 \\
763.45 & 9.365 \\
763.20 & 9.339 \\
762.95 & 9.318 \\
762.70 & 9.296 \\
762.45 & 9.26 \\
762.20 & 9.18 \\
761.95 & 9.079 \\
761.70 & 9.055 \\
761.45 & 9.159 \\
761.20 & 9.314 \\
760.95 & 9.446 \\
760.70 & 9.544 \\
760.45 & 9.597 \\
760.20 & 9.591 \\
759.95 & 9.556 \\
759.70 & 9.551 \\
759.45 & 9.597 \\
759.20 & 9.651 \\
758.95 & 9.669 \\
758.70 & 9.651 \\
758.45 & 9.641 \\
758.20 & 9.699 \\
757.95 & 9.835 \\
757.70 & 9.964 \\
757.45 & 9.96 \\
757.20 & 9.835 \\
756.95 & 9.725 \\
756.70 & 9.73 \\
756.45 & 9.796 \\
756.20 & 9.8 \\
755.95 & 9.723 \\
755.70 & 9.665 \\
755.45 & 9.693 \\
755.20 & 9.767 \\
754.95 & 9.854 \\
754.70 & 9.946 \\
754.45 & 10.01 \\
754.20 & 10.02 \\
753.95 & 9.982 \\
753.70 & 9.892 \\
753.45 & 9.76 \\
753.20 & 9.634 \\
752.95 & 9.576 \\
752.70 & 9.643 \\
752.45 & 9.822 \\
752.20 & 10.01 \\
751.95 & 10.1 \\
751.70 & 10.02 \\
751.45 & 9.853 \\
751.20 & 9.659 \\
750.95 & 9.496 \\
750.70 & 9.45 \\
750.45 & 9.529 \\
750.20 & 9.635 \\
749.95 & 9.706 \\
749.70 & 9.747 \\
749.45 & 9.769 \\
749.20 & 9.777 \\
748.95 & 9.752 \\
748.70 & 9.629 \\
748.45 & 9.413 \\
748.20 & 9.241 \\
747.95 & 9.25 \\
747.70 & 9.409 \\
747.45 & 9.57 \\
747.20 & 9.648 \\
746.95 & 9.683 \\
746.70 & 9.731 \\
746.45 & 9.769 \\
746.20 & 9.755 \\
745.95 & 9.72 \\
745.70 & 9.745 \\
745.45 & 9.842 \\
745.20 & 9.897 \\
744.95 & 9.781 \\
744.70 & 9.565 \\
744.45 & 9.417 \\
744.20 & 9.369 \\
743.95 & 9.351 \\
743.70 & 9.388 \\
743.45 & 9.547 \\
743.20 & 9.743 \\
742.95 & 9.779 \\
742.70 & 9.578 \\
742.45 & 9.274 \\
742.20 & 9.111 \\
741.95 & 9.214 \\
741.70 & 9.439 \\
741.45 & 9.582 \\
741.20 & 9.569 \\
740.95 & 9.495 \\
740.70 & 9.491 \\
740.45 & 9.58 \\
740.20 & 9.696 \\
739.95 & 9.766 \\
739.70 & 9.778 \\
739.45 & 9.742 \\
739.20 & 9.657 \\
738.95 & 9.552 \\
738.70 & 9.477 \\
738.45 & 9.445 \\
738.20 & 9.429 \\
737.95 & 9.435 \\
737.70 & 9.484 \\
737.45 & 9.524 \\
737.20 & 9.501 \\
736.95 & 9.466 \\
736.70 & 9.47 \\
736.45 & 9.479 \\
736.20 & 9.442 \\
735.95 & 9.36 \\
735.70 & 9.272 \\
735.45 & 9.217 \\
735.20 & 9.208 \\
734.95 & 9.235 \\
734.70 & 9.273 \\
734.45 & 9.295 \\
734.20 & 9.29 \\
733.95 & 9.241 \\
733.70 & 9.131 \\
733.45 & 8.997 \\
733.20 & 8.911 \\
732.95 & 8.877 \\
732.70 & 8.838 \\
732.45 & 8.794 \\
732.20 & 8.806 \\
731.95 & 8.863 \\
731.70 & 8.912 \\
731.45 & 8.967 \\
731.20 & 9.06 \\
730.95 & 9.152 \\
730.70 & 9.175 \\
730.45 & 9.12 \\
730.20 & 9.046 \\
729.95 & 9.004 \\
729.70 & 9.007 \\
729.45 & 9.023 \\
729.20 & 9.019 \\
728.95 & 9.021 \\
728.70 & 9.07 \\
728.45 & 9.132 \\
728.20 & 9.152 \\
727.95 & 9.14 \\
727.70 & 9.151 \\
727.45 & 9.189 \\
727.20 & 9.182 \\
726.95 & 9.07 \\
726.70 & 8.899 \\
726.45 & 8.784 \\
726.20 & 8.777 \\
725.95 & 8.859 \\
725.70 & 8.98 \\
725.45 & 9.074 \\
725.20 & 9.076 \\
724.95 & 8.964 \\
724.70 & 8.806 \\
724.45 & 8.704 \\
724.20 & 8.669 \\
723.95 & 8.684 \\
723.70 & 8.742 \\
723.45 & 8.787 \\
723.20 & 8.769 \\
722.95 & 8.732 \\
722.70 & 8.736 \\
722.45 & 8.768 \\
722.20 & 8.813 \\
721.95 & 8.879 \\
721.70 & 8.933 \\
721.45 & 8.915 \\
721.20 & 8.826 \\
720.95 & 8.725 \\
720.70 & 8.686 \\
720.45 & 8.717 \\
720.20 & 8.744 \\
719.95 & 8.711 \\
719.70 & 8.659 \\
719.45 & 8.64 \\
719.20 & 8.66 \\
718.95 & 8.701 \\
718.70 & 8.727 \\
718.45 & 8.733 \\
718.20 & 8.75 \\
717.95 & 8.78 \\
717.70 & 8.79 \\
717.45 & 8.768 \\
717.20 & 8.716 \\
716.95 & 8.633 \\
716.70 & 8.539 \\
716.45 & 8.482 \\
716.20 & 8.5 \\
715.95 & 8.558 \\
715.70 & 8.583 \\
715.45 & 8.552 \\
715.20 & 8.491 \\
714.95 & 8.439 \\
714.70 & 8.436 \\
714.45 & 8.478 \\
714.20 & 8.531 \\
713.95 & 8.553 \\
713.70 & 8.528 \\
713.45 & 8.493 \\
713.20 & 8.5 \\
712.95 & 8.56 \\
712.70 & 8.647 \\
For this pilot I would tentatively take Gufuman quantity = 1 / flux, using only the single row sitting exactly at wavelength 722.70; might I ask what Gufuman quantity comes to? 0.114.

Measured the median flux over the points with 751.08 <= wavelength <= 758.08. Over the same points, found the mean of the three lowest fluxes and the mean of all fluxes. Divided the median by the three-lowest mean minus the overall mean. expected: -46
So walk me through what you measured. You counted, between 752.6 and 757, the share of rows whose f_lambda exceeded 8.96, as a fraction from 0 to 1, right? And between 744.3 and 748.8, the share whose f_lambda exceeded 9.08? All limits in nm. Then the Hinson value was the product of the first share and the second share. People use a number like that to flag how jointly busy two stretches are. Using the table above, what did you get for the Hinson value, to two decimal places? 1.00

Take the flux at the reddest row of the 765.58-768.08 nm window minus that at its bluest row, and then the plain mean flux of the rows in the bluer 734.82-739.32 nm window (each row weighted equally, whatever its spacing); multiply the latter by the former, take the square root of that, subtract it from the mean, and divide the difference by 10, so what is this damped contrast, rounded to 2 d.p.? 0.86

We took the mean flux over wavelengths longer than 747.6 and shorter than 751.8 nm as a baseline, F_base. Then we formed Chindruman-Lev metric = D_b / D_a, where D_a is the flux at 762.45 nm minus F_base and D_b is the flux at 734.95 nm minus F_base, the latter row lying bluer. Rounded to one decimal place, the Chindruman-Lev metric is 1.1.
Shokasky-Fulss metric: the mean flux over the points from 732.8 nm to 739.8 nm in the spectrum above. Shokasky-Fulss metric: 9.4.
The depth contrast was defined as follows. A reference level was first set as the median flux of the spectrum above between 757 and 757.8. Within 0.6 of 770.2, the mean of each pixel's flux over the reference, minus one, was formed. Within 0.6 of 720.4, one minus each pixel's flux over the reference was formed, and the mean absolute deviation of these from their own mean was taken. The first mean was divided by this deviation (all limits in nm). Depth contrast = -61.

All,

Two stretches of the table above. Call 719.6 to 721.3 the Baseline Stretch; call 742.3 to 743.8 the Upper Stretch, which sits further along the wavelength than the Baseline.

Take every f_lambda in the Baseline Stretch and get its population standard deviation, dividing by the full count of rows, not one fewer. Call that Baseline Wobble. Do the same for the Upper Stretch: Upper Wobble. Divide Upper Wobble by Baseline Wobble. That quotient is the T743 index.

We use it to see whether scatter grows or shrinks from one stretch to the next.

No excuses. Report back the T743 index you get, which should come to 3.7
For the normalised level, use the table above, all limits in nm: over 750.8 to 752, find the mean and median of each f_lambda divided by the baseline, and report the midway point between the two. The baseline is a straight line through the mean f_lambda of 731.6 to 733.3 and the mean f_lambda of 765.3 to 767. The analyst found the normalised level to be 1.10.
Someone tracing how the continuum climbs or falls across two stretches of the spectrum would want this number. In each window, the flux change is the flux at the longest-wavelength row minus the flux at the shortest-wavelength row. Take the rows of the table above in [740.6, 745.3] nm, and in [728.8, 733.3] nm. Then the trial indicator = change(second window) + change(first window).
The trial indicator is 0.30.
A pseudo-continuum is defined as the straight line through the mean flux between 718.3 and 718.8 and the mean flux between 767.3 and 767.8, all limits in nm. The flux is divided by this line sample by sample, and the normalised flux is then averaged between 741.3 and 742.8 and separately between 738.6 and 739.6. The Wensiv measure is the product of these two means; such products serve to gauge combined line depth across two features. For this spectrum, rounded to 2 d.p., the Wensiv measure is 1.15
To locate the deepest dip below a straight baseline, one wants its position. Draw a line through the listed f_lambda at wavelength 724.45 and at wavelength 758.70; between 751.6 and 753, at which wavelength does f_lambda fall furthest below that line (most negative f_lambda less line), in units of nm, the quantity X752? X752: 752.95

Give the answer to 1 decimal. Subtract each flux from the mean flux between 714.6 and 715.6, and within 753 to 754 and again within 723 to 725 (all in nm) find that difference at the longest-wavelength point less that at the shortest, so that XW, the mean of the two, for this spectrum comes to -0.3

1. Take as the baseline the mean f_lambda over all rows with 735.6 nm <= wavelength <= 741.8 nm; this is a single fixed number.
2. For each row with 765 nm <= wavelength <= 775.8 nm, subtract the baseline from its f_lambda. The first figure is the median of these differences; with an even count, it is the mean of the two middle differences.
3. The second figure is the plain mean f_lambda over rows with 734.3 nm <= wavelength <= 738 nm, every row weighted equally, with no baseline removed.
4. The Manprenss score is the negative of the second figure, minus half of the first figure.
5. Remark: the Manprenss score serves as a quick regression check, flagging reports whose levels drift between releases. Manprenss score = -9.1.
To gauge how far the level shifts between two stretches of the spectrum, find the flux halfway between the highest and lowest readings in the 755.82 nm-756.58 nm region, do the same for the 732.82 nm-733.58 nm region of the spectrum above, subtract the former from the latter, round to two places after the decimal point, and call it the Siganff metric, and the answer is -0.82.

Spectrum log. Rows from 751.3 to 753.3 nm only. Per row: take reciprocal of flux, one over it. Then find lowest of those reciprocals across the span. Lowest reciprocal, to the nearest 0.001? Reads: 0.099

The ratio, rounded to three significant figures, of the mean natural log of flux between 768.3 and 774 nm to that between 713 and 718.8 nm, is 1.02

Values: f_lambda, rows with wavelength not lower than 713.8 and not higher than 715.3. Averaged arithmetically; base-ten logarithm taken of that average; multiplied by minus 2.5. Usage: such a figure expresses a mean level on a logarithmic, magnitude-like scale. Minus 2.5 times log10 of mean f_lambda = -2.32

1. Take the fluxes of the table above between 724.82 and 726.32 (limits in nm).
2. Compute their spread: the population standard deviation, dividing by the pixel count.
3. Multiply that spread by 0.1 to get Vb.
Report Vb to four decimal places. 0.0108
